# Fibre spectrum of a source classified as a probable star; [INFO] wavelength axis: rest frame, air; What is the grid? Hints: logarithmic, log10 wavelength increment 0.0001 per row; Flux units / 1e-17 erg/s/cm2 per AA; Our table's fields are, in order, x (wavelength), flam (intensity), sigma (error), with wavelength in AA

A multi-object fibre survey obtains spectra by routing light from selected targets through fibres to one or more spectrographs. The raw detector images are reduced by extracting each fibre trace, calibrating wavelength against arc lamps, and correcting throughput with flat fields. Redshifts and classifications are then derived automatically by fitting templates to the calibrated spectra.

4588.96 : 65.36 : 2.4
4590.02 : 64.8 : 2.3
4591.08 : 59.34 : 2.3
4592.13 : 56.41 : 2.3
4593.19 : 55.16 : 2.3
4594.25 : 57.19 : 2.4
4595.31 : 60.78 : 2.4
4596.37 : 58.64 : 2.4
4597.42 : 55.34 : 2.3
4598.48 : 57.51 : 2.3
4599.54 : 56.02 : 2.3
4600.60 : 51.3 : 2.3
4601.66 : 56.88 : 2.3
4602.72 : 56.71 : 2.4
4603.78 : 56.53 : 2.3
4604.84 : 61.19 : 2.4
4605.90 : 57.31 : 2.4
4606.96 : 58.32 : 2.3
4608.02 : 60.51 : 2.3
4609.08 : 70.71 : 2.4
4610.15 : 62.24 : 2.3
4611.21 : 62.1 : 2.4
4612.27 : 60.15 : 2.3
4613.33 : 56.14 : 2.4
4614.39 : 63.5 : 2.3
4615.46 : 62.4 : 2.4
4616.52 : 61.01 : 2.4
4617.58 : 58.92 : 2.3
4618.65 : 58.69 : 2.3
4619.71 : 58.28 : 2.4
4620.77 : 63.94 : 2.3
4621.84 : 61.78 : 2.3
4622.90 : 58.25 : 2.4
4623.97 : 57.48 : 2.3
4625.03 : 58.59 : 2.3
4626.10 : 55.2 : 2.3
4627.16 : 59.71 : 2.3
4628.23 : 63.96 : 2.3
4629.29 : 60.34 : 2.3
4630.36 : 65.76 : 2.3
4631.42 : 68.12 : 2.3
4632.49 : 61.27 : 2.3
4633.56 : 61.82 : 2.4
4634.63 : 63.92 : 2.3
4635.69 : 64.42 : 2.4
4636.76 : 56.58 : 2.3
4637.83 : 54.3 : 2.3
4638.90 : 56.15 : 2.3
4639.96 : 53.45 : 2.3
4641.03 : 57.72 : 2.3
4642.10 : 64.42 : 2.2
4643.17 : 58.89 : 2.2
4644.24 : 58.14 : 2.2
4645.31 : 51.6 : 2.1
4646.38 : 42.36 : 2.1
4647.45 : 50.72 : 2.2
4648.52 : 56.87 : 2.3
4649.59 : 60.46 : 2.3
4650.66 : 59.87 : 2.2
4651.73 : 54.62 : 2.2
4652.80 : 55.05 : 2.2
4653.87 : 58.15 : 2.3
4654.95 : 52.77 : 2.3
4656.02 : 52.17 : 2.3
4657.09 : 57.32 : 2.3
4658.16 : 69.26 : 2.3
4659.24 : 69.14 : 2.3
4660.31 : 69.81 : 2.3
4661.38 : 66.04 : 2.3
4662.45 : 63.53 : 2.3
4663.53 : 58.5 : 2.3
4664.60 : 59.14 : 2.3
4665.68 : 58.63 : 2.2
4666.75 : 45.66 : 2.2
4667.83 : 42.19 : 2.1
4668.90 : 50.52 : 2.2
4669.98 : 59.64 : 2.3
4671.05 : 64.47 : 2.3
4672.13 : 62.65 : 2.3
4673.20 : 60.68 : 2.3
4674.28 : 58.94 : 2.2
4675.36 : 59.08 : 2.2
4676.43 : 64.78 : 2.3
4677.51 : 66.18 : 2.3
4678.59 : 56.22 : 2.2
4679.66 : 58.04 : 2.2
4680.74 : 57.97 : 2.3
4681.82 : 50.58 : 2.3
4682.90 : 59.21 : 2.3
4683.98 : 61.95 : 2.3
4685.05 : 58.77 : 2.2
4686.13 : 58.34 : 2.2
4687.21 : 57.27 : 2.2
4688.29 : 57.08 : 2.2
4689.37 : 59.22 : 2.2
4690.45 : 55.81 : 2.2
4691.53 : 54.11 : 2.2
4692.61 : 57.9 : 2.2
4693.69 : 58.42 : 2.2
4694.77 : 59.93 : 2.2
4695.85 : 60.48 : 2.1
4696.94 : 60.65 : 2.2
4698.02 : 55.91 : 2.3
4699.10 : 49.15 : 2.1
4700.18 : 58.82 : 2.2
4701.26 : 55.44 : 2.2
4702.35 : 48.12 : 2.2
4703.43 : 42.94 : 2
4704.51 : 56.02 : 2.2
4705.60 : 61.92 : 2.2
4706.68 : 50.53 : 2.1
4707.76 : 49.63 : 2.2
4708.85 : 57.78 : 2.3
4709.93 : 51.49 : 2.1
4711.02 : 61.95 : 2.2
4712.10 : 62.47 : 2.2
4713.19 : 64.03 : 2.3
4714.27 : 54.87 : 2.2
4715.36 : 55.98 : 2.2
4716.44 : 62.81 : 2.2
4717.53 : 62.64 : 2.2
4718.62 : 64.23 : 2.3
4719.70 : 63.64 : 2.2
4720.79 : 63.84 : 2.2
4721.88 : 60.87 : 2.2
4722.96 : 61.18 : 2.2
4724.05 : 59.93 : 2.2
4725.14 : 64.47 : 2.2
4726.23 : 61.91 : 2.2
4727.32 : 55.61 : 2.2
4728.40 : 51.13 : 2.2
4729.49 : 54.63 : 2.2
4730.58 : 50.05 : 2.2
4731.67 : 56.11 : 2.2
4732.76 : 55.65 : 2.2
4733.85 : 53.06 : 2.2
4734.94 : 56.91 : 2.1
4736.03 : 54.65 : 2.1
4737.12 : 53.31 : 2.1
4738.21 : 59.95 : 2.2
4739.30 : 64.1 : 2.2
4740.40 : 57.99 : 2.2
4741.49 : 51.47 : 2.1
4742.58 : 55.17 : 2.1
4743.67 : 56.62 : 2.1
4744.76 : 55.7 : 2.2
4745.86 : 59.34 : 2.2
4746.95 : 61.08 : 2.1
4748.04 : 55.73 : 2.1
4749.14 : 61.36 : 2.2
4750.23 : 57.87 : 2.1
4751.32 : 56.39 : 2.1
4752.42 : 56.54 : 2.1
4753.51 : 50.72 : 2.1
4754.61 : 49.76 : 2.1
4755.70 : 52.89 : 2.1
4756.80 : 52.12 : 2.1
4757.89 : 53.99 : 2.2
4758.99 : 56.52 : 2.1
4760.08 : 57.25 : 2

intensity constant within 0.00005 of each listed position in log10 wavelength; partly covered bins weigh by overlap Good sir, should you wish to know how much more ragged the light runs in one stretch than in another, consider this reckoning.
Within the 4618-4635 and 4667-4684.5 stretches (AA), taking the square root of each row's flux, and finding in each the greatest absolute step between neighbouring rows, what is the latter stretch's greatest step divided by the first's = 1.5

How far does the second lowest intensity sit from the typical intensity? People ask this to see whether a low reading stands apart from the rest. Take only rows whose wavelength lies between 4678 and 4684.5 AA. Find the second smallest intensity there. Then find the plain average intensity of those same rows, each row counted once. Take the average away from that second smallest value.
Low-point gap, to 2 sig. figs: -1.1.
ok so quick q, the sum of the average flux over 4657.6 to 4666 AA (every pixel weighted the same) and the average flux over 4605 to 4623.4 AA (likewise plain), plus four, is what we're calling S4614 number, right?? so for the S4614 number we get 129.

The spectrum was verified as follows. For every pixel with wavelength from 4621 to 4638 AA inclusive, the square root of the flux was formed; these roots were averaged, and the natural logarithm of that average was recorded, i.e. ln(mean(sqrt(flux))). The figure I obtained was 2.05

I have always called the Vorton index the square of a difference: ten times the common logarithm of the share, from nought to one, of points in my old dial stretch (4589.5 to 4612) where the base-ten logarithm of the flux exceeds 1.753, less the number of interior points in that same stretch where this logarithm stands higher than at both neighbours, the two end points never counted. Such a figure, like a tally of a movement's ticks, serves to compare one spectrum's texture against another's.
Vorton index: 42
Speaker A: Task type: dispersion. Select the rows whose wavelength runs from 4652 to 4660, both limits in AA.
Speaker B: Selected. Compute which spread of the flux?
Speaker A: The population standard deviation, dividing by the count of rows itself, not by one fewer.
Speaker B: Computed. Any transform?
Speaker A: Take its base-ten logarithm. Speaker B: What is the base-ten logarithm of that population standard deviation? 0.82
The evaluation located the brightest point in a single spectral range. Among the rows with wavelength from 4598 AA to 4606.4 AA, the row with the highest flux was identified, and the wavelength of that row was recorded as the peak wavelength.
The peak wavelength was 4604.84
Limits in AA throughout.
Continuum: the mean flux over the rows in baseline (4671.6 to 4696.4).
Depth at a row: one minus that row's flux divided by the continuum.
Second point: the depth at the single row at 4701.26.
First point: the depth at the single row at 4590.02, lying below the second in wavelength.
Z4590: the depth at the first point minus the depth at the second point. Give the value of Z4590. -0.16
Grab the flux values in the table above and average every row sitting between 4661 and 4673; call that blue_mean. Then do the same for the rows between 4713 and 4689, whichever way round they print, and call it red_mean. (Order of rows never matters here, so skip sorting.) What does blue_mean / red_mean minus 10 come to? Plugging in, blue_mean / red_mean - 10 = -8.97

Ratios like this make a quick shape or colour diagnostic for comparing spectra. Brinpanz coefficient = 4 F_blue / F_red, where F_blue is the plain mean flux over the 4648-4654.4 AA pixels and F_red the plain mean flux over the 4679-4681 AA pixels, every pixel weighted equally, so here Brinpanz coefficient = 4.0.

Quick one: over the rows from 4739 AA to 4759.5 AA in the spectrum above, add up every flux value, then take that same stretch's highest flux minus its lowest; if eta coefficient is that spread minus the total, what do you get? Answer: -1051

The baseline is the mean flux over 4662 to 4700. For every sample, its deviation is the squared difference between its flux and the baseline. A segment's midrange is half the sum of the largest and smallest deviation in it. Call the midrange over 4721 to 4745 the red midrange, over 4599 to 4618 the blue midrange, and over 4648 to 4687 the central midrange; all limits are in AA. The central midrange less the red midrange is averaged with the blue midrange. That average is 88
